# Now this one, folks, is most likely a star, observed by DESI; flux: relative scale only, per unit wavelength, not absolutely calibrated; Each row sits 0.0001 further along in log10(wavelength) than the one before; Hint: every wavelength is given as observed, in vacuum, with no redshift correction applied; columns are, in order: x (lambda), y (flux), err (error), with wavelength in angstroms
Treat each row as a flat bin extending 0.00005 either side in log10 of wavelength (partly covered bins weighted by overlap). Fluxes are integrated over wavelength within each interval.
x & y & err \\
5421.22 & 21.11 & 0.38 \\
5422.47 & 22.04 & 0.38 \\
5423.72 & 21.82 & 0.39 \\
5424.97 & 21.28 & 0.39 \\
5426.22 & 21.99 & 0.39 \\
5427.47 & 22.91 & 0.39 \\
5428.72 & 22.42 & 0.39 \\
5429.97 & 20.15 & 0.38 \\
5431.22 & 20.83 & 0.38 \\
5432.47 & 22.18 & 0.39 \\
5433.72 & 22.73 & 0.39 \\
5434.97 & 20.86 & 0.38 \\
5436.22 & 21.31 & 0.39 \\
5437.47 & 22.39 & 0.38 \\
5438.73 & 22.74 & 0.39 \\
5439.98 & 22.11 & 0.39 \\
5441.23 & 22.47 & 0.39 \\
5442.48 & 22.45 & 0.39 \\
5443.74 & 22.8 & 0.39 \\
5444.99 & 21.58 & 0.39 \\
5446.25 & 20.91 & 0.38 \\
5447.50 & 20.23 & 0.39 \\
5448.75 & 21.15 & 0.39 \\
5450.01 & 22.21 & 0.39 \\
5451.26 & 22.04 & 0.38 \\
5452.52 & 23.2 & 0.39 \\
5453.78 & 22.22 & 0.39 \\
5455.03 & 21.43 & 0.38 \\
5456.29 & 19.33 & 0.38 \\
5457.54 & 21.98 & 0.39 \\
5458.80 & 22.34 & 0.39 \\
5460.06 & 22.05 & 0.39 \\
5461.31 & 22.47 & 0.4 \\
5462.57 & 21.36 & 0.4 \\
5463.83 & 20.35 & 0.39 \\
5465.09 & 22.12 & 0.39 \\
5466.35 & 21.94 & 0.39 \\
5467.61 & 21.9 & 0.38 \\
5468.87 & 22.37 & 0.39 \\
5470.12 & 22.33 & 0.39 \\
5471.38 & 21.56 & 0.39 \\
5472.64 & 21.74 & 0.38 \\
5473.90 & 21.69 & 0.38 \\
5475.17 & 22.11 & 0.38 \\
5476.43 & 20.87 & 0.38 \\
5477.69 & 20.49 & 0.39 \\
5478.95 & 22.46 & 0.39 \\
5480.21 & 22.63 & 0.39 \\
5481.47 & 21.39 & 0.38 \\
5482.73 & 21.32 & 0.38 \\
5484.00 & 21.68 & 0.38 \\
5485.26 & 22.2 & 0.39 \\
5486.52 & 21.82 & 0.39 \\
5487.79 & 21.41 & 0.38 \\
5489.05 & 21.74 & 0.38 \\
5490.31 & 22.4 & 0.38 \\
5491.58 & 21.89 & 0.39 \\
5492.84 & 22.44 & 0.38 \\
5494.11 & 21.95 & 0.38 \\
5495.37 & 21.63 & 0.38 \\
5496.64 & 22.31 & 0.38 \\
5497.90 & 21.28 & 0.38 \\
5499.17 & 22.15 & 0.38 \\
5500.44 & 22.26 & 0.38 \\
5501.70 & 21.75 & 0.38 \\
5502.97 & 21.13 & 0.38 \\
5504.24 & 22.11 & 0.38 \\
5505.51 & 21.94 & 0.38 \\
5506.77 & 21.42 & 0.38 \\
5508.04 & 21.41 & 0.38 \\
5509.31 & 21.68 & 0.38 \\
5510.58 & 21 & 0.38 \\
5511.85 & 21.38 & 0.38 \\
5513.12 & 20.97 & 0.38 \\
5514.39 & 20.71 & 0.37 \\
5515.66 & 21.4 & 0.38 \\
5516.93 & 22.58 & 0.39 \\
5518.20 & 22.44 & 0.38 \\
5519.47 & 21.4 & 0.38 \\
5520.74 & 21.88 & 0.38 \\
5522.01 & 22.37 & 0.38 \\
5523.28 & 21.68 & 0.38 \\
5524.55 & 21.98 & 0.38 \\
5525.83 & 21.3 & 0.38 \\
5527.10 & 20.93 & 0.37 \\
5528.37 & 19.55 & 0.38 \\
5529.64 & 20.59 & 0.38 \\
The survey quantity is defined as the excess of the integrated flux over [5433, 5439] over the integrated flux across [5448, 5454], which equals -1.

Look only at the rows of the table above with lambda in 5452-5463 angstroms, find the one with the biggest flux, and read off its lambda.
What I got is 5452.52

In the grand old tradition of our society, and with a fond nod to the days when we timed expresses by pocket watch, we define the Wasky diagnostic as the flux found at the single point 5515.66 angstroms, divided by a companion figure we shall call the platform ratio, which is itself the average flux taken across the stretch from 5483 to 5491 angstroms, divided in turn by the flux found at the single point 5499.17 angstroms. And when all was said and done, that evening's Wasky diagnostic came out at 21.7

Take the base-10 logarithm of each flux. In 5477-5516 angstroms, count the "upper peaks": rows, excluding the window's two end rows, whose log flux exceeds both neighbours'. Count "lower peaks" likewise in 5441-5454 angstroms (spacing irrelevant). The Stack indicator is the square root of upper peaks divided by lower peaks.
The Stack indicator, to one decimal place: 1.7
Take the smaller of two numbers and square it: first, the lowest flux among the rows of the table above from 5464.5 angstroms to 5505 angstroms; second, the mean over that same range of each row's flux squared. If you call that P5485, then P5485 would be 420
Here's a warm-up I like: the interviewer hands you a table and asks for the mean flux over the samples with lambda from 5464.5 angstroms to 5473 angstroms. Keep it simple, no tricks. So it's 22.0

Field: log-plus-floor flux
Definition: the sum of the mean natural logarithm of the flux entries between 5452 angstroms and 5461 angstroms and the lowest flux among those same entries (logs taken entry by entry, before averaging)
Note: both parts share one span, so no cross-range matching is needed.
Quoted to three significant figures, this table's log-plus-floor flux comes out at 22.4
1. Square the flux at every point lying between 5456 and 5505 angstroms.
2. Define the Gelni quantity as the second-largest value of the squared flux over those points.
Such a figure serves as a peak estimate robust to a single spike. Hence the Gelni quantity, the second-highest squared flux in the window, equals 505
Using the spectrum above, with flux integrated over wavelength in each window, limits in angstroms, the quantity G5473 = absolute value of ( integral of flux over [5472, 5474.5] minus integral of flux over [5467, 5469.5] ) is 1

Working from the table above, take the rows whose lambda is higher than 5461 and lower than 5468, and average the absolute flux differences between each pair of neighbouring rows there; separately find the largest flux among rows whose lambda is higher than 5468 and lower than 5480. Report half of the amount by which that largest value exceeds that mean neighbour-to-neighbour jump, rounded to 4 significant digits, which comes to 10.82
